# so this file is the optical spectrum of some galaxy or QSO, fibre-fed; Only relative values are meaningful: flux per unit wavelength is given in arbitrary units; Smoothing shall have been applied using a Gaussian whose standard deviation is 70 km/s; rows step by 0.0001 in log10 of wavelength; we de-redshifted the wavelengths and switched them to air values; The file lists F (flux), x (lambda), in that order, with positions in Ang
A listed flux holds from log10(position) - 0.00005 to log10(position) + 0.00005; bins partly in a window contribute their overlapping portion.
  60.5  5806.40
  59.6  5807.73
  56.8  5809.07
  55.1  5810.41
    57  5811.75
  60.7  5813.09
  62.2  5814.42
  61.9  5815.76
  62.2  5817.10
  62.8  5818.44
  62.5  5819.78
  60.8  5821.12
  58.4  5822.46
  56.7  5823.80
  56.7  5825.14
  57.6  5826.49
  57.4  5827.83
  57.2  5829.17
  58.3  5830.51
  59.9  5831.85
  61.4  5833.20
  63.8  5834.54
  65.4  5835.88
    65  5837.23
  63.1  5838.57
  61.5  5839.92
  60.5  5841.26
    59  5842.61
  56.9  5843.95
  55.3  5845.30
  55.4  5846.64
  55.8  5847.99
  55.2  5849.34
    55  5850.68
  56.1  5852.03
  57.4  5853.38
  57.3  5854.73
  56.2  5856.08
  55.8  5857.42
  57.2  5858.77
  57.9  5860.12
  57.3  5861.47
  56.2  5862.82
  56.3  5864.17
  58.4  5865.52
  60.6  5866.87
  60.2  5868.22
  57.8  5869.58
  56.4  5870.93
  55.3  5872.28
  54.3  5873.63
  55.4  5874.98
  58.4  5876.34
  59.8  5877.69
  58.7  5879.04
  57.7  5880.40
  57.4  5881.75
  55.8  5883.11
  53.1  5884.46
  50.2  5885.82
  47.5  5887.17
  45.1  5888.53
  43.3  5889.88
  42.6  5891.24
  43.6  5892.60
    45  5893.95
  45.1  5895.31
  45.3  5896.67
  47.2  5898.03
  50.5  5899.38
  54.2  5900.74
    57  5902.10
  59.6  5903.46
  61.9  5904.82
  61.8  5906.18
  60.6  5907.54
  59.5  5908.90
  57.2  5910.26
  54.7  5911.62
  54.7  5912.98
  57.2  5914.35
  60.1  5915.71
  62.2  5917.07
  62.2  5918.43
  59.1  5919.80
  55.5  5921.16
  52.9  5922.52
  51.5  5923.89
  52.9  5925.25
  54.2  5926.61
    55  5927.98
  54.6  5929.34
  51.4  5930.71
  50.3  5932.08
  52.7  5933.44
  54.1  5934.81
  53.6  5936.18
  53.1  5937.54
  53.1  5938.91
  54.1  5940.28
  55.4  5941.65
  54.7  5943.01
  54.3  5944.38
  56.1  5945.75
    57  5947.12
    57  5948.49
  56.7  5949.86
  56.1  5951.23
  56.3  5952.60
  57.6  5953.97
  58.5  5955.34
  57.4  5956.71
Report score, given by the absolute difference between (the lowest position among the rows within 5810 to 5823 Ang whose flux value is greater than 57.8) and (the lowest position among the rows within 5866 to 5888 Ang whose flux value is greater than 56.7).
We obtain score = 53.8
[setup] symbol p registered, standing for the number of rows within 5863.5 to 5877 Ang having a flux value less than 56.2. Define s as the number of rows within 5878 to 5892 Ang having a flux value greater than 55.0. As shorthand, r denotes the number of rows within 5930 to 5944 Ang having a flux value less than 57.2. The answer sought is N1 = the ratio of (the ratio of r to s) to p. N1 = 0.83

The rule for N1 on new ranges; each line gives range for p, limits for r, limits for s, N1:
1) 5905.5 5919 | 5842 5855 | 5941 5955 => 0.44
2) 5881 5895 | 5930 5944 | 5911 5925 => 0.19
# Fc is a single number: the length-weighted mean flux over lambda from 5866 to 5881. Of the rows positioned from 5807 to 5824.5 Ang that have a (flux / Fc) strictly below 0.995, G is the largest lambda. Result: 5823.80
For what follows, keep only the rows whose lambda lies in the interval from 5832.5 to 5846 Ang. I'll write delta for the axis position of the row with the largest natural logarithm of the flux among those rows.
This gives 5835.88 Ang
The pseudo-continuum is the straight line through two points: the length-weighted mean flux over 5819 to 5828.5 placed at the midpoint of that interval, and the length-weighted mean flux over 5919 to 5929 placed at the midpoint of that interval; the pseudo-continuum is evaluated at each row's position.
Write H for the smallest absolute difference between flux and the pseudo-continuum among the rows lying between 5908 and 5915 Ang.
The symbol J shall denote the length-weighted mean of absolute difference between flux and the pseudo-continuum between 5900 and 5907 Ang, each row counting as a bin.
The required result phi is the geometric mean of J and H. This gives 1.1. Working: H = 0.29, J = 4.1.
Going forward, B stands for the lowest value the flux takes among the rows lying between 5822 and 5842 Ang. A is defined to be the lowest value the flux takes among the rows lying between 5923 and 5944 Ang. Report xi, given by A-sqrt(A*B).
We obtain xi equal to -3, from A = 50.3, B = 56.7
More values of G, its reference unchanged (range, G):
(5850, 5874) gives 5873.63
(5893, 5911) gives 5910.26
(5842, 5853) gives 5852.03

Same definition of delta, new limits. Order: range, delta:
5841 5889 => 5866.87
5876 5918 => 5917.07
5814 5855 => 5835.88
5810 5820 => 5818.44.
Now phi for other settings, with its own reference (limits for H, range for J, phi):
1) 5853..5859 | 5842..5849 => 0.1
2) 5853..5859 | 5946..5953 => 0.1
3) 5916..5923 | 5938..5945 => 0.8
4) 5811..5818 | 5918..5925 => 2.3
